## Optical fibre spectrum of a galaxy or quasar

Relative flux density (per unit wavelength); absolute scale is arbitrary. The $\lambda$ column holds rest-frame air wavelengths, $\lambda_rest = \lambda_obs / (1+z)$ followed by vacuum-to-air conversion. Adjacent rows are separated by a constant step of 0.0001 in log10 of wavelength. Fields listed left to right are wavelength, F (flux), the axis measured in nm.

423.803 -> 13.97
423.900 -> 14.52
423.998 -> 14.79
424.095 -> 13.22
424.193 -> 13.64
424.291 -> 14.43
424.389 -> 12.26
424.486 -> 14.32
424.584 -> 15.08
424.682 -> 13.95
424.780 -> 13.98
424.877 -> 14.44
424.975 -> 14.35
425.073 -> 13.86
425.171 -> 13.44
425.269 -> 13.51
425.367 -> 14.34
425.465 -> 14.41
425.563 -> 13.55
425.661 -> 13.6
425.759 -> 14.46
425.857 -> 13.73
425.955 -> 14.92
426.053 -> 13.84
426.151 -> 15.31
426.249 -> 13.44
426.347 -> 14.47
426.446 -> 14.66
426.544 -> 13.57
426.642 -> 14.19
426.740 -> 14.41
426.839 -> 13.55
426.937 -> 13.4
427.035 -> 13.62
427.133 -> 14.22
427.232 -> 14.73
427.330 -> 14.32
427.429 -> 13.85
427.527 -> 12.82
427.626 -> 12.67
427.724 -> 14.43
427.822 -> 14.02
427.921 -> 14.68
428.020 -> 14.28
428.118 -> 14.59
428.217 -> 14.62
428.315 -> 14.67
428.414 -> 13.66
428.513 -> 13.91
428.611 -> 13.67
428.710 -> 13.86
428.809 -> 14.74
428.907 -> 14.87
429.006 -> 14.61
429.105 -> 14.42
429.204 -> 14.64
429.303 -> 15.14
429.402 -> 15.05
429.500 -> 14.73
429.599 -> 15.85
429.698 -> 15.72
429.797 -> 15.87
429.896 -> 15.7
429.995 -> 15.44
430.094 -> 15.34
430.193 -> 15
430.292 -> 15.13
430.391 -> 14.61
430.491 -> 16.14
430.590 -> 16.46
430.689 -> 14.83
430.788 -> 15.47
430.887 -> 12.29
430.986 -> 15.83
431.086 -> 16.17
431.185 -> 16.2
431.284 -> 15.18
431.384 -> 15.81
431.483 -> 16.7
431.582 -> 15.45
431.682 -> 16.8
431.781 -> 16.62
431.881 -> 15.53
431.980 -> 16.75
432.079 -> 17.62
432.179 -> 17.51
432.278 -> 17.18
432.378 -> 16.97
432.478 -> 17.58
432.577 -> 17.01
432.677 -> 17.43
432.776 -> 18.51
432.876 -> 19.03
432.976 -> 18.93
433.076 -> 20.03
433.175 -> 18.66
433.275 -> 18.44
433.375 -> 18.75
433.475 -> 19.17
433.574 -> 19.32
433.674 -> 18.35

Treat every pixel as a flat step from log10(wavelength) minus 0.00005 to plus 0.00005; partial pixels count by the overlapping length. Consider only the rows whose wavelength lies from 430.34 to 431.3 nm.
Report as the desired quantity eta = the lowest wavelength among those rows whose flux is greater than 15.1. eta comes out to 430.491 nm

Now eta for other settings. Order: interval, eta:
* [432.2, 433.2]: 432.278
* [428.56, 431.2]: 429.303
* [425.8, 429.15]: 426.151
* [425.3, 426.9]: 426.151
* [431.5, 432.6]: 431.582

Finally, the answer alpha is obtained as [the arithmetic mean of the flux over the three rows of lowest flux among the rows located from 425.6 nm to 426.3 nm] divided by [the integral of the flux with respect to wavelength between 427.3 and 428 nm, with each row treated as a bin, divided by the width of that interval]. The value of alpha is 0.98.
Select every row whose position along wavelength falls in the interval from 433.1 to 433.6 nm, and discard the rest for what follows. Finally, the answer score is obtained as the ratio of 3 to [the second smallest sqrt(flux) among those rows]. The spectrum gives 0.69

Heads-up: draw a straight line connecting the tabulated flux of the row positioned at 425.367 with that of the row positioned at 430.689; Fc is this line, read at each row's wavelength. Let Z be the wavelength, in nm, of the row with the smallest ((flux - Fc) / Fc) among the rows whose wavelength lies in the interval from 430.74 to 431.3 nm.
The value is 430.887 nm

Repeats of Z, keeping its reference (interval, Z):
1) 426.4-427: 426.937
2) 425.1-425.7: 425.171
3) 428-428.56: 428.414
